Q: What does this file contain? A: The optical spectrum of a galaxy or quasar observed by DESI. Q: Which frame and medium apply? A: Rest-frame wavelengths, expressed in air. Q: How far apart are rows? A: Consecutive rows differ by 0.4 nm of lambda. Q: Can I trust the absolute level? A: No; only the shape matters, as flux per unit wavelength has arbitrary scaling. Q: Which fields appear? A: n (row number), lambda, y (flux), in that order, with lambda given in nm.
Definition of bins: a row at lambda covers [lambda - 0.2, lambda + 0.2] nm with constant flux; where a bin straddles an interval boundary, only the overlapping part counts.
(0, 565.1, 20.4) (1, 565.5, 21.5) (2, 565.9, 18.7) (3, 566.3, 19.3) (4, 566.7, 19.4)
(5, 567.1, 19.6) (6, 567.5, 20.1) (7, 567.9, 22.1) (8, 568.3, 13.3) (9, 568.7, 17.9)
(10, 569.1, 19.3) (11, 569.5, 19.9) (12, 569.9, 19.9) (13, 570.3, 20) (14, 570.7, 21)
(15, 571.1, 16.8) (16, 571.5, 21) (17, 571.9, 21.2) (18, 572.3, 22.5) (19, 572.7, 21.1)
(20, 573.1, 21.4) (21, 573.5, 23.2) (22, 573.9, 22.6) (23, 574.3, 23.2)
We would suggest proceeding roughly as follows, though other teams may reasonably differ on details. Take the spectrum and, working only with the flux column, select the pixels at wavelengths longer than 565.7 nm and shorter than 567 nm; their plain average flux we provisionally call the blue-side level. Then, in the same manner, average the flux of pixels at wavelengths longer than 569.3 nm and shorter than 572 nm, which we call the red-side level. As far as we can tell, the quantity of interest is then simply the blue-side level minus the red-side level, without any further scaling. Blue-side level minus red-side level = -0.8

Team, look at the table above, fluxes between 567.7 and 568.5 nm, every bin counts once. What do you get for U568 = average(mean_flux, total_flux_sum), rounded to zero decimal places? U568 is 27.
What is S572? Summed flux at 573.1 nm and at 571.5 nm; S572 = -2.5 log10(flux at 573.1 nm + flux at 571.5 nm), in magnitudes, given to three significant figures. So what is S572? -4.07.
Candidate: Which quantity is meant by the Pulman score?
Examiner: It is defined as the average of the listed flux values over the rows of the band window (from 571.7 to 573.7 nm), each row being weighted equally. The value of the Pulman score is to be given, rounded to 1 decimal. 21.9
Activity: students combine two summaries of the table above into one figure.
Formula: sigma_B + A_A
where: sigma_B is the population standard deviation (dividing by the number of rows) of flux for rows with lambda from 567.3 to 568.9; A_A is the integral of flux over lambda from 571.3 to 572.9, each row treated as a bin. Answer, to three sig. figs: 37.6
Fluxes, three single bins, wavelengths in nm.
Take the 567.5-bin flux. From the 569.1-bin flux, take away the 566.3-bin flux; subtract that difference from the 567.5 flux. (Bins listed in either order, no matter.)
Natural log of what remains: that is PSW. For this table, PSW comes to 3.0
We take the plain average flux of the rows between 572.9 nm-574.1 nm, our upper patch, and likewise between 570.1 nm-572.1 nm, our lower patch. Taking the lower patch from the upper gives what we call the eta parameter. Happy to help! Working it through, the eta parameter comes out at 2.4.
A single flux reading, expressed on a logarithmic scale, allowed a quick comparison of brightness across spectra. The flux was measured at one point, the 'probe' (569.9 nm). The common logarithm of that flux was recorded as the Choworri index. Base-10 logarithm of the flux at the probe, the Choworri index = 1.30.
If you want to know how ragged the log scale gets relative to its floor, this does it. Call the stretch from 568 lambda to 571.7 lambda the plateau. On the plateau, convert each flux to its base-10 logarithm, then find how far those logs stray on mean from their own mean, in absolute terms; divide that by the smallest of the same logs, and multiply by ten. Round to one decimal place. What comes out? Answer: 0.4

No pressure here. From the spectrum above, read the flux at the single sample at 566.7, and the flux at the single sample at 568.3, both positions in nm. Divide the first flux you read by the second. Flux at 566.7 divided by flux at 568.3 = 1.46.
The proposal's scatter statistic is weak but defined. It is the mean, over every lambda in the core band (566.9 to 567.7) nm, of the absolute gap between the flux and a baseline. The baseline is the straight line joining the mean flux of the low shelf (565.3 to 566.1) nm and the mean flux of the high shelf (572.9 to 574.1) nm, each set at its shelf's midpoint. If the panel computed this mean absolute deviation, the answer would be 0.7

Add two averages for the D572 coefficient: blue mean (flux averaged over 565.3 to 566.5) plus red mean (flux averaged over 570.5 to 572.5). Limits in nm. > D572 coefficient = 40.3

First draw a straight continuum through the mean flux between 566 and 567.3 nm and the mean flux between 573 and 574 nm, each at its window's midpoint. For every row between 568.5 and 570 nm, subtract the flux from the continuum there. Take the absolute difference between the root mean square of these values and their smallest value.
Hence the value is 0.7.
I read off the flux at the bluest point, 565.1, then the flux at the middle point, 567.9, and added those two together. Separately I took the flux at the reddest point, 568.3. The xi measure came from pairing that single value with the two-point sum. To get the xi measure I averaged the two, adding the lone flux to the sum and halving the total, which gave 27.9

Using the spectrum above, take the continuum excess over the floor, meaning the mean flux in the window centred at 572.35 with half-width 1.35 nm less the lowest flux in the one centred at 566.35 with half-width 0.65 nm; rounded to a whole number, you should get 2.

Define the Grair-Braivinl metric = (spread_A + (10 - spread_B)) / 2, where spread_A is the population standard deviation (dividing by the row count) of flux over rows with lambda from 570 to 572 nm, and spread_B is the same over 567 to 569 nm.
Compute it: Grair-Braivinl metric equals 4.3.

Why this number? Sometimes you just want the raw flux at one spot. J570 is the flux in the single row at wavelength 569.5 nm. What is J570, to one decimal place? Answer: 19.9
